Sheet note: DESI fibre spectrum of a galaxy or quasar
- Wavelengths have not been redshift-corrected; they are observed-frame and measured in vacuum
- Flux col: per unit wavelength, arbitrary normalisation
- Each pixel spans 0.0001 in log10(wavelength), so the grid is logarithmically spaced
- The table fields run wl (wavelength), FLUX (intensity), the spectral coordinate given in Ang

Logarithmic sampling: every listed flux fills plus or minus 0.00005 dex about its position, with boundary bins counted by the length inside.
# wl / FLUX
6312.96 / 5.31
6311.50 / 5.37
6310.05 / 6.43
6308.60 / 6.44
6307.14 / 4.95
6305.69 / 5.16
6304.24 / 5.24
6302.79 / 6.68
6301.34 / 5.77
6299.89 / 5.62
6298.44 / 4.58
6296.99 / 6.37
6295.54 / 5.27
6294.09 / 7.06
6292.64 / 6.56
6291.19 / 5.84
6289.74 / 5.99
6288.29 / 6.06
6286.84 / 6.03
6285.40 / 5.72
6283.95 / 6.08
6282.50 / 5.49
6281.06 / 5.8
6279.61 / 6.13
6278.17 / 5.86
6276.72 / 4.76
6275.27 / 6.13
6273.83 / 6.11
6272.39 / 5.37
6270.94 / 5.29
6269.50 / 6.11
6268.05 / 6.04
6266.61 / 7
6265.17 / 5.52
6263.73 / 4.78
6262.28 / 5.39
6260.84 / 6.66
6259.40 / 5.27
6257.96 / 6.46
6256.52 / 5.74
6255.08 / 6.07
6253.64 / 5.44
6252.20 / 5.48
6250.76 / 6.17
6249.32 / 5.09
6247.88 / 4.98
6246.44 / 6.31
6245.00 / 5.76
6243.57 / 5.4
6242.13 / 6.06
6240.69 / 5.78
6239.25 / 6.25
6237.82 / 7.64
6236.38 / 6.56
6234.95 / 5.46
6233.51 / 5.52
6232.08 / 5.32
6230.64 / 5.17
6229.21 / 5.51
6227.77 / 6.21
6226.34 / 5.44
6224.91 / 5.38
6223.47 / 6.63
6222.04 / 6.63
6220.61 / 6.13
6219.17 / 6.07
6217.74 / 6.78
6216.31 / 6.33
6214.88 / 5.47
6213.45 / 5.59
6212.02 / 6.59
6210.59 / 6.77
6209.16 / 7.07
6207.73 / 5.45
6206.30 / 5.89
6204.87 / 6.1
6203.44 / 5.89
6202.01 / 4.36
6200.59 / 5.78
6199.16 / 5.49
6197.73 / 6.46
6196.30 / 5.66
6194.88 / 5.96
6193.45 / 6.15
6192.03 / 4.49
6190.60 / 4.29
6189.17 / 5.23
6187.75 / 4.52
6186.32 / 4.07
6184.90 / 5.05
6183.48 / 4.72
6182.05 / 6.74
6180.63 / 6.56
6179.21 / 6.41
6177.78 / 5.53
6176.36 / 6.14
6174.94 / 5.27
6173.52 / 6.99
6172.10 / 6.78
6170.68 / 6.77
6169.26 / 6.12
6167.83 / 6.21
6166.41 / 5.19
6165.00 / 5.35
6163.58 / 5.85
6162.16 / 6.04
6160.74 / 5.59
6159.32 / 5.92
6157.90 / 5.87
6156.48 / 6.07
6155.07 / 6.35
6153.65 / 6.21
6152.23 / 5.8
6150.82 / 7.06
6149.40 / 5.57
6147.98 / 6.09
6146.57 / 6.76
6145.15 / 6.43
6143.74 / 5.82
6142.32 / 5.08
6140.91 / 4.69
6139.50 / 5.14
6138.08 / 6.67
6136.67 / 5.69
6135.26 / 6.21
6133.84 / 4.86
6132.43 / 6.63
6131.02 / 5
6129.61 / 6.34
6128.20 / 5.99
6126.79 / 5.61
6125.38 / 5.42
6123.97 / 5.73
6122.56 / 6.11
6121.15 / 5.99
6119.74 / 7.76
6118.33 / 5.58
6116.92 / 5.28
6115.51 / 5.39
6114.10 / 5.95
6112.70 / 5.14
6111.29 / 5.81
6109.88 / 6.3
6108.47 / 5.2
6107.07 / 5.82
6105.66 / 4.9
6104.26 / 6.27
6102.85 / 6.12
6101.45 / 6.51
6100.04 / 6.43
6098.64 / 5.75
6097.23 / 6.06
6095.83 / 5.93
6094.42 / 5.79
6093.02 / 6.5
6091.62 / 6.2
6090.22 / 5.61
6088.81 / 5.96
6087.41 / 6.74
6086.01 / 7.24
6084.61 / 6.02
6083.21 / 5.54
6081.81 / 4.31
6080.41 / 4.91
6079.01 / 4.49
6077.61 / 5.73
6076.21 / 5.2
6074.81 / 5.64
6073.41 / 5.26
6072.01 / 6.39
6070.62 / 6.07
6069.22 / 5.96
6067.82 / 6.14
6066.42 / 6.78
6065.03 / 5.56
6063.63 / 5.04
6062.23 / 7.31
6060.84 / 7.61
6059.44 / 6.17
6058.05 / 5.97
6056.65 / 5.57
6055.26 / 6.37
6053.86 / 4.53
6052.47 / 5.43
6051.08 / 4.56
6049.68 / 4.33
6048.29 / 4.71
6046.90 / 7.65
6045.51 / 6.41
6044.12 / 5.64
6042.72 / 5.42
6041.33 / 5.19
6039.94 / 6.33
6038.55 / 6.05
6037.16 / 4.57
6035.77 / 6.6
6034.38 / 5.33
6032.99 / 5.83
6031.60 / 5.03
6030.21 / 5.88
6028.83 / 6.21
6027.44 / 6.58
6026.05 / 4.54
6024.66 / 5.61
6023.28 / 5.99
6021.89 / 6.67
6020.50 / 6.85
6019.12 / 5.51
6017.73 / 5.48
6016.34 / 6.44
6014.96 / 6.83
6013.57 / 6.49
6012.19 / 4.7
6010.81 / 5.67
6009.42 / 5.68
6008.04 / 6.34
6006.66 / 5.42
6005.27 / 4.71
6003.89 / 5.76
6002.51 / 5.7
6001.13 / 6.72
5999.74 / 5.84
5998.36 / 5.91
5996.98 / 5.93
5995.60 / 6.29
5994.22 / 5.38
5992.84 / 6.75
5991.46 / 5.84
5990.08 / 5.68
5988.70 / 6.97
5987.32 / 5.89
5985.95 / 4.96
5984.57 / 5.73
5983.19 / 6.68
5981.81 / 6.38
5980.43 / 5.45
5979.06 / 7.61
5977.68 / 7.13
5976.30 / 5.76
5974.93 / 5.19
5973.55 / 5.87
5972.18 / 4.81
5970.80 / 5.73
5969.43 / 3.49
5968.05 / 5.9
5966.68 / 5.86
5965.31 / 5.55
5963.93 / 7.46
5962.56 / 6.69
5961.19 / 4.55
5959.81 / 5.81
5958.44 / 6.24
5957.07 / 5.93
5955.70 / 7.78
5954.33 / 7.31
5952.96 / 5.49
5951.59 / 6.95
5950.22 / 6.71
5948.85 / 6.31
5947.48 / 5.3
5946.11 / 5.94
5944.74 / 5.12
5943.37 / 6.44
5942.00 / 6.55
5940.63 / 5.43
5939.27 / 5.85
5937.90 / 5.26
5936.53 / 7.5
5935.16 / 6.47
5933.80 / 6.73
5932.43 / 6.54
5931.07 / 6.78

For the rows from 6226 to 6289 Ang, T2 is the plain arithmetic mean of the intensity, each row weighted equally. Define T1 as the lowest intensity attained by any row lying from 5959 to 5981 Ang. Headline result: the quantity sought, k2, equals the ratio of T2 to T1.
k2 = 1.66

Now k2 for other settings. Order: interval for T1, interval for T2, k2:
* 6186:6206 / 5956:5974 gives 1.40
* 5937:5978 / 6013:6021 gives 1.80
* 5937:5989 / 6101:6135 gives 1.67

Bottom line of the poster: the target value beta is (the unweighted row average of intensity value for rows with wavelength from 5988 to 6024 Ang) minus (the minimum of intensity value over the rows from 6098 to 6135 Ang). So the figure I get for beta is 1.12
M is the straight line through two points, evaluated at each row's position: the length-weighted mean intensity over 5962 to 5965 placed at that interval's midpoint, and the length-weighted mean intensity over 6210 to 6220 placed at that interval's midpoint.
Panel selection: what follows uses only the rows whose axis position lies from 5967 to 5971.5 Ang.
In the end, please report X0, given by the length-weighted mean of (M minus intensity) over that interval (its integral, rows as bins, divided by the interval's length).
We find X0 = 1.8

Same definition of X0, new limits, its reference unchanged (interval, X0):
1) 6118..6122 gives 0.0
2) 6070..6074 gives 0.7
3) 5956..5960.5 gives 0.8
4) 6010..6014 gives 1.2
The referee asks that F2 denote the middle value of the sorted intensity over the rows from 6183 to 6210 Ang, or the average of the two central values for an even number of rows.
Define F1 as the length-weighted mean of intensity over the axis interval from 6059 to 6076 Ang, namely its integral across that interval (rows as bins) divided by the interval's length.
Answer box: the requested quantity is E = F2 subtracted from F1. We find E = 0.64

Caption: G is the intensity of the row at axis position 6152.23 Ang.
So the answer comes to 5.8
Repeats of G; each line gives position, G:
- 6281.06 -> 5.8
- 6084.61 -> 6.02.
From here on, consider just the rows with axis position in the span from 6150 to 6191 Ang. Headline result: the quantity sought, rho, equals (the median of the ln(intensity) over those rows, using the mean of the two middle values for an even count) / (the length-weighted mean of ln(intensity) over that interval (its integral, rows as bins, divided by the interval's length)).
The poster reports 1.01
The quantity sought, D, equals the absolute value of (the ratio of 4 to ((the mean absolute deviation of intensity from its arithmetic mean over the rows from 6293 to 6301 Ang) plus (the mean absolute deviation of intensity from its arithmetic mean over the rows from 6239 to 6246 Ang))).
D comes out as 4.0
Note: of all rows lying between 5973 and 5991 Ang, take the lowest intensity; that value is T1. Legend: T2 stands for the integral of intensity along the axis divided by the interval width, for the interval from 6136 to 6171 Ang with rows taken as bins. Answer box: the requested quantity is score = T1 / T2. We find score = 0.84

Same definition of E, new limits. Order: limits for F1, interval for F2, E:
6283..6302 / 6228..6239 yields 0.40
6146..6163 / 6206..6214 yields -0.14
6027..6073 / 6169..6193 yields 0.32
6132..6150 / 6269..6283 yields -0.02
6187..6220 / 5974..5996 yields -0.11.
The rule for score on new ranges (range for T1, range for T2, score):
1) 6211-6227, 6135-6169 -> 0.91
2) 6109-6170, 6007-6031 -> 0.79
